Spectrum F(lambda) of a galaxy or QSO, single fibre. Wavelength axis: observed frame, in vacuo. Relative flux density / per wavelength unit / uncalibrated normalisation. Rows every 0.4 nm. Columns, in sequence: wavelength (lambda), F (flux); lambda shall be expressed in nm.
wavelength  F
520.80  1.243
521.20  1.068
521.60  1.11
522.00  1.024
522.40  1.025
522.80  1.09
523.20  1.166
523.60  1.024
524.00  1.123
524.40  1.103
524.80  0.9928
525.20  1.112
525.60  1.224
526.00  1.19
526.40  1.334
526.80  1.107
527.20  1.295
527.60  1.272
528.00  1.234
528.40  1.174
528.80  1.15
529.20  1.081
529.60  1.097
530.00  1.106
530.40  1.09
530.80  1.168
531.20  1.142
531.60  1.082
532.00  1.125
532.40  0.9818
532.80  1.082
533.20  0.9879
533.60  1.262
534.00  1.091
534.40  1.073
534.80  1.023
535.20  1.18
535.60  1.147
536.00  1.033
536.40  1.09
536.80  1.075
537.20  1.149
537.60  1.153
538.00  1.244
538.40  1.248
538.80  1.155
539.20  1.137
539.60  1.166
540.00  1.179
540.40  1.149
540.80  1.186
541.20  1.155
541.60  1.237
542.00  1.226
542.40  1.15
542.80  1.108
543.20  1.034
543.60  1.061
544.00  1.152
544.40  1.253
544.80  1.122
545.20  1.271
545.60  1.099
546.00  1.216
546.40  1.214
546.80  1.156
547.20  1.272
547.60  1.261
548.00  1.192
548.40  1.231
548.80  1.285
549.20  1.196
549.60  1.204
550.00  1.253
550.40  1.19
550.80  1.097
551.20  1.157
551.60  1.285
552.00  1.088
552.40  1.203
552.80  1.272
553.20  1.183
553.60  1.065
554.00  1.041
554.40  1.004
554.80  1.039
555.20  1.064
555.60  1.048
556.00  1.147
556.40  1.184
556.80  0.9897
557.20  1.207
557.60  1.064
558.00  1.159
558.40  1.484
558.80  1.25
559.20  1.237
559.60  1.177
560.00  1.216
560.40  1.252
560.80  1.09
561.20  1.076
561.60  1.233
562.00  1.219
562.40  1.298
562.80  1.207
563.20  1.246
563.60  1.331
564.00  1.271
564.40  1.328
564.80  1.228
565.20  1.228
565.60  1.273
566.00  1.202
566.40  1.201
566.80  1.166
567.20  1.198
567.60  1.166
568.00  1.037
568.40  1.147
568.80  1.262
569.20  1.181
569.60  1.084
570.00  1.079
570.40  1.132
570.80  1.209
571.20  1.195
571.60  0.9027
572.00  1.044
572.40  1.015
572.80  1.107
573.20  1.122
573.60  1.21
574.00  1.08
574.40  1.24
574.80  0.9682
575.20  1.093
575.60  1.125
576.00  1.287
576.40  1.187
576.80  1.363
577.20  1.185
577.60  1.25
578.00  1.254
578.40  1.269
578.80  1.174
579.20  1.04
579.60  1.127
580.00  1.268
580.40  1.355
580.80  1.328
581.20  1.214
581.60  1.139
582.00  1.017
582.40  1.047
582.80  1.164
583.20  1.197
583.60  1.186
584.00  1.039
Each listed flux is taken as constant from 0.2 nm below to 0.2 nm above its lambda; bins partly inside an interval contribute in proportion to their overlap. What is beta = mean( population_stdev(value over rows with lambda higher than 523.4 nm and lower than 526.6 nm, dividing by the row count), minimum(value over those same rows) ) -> 0.548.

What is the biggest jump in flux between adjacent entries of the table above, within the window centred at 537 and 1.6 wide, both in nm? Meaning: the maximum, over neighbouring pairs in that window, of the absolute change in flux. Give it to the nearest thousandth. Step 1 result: 0.074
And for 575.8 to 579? 0.178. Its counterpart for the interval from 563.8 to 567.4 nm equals 0.100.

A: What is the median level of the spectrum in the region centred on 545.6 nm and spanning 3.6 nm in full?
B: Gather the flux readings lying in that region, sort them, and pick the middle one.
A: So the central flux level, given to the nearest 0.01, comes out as 1.21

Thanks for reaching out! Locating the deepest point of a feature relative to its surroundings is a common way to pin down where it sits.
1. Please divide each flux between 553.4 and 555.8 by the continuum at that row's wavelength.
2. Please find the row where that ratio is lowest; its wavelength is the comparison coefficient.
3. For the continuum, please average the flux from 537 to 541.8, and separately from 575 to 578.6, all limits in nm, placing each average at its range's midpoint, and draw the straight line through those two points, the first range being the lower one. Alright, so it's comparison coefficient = 554.40 nm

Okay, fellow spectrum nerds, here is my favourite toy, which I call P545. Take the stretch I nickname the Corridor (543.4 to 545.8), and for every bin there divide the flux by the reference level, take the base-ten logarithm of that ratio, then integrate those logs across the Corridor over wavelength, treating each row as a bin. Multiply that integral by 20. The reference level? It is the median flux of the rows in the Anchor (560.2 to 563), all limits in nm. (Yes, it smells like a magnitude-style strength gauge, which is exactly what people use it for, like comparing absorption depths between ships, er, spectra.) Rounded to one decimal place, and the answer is -1.1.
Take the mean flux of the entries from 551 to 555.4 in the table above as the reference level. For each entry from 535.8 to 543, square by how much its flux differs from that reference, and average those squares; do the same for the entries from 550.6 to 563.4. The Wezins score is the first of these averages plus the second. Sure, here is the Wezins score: 0.016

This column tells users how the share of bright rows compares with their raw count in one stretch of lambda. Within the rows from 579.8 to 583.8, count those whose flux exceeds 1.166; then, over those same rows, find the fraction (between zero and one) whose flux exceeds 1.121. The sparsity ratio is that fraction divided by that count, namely 0.13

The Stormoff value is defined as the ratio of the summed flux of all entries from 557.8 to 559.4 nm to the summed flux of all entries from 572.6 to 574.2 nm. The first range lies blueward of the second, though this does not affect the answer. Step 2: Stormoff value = 1.14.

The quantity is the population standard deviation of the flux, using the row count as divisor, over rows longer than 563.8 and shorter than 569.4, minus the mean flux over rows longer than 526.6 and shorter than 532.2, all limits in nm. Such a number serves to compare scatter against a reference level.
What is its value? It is -1.08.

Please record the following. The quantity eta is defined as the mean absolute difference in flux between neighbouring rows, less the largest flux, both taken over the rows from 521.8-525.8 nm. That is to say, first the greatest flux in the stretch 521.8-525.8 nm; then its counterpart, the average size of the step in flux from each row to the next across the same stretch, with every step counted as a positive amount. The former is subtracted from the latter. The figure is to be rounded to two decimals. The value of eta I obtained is -1.14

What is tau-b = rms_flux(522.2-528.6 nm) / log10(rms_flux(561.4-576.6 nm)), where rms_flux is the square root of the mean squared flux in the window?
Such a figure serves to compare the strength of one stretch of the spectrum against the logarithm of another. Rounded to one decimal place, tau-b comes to 16.5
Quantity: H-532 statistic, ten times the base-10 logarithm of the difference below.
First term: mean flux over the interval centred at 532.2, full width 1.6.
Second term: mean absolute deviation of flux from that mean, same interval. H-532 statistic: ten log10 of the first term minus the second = 0.1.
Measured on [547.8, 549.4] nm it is 0.8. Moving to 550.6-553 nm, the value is 0.5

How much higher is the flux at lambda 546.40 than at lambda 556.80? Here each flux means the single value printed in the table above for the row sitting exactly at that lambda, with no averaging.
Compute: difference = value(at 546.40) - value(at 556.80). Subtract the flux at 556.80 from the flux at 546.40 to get 0.22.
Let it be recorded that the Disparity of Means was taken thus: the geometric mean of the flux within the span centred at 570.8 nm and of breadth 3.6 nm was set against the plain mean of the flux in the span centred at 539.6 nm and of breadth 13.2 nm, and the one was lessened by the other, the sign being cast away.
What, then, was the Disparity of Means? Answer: 0.056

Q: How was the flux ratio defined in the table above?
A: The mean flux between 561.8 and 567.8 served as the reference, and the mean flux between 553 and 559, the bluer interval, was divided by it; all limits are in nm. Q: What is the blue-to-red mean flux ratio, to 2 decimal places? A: 0.91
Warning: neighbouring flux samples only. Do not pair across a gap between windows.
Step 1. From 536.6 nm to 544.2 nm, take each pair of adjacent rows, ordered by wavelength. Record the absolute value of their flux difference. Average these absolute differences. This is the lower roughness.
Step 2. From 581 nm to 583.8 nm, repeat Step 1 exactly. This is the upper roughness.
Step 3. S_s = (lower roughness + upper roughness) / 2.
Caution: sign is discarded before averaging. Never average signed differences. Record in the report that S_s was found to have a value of 0.06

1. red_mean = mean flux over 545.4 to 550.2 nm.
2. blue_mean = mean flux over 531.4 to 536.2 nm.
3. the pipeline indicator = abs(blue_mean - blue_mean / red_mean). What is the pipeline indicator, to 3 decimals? 0.193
